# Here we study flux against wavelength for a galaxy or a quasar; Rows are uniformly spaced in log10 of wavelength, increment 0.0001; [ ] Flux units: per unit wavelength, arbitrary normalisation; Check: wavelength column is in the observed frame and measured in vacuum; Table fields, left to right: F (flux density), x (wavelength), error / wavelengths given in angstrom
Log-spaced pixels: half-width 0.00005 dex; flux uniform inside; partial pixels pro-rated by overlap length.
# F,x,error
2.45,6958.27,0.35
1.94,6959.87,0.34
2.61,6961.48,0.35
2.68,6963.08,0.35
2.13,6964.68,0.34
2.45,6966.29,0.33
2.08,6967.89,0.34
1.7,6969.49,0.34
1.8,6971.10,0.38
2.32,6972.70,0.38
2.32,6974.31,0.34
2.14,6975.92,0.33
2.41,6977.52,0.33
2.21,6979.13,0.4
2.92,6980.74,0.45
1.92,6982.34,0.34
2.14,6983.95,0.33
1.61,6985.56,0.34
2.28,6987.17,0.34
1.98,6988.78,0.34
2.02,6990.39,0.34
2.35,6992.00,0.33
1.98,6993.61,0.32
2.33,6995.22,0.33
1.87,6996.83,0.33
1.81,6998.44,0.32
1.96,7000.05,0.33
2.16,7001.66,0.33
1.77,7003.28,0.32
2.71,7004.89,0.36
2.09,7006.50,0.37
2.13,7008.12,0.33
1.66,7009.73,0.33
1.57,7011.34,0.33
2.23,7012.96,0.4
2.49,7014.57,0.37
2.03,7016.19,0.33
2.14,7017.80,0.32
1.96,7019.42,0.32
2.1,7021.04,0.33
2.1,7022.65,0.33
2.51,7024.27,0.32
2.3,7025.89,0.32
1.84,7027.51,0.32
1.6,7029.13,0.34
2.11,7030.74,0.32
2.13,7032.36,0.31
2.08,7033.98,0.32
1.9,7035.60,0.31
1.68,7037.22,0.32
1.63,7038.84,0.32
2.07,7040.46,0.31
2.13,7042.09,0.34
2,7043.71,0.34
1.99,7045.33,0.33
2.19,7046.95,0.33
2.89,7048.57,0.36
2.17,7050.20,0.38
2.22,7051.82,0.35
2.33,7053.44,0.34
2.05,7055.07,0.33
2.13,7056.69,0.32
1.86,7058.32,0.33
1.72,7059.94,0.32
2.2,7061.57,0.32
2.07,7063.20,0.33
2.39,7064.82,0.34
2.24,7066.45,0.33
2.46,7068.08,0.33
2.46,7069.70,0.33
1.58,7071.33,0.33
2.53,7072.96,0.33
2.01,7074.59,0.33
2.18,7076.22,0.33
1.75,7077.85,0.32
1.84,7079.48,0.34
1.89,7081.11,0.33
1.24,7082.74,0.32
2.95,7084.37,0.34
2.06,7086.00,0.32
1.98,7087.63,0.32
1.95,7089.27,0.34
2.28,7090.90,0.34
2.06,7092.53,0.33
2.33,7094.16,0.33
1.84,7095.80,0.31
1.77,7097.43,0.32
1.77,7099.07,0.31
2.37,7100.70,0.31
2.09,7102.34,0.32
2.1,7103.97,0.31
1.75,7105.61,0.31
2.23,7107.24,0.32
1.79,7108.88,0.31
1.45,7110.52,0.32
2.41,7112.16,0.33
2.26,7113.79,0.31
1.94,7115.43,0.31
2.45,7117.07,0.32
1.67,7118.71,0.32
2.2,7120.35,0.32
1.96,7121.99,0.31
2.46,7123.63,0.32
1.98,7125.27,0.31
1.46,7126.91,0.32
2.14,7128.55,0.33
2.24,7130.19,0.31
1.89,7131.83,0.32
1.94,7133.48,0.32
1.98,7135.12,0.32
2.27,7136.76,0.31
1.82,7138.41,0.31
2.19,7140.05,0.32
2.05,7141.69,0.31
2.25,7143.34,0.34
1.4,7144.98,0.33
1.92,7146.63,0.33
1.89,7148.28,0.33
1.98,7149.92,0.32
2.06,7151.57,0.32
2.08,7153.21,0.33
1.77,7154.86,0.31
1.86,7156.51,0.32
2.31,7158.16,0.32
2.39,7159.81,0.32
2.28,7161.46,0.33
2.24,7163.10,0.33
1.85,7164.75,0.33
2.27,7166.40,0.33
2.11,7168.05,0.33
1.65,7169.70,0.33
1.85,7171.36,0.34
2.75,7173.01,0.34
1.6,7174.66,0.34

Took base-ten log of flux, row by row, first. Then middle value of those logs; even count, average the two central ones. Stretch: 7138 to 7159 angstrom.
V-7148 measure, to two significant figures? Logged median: 0.30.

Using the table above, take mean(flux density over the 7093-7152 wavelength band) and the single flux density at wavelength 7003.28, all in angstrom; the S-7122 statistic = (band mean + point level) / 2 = 1.89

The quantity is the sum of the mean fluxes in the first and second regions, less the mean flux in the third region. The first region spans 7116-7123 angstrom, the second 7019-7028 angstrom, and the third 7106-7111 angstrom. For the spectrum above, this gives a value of 2.38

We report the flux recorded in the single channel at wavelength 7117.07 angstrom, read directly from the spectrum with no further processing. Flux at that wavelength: 2.45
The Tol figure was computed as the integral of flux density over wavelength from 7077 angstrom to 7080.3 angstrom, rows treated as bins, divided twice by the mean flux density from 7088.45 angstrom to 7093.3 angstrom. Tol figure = 1.3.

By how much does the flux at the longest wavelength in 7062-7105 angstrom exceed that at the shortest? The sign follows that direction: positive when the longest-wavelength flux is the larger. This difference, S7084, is 0.03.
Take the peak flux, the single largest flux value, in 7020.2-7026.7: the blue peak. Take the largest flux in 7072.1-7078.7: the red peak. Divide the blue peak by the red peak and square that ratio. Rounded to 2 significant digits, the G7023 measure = 0.98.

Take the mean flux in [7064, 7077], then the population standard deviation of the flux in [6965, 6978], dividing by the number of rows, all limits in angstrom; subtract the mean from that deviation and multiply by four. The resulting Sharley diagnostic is -7.88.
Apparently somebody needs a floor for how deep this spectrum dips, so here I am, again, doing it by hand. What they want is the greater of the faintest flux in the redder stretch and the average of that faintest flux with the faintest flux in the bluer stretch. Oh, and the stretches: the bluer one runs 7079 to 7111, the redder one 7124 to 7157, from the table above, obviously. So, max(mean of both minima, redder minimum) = 1.40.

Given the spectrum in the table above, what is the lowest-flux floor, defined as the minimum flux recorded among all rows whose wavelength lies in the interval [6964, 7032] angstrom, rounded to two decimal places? 1.57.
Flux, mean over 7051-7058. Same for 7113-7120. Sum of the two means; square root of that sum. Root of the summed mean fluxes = 2.06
